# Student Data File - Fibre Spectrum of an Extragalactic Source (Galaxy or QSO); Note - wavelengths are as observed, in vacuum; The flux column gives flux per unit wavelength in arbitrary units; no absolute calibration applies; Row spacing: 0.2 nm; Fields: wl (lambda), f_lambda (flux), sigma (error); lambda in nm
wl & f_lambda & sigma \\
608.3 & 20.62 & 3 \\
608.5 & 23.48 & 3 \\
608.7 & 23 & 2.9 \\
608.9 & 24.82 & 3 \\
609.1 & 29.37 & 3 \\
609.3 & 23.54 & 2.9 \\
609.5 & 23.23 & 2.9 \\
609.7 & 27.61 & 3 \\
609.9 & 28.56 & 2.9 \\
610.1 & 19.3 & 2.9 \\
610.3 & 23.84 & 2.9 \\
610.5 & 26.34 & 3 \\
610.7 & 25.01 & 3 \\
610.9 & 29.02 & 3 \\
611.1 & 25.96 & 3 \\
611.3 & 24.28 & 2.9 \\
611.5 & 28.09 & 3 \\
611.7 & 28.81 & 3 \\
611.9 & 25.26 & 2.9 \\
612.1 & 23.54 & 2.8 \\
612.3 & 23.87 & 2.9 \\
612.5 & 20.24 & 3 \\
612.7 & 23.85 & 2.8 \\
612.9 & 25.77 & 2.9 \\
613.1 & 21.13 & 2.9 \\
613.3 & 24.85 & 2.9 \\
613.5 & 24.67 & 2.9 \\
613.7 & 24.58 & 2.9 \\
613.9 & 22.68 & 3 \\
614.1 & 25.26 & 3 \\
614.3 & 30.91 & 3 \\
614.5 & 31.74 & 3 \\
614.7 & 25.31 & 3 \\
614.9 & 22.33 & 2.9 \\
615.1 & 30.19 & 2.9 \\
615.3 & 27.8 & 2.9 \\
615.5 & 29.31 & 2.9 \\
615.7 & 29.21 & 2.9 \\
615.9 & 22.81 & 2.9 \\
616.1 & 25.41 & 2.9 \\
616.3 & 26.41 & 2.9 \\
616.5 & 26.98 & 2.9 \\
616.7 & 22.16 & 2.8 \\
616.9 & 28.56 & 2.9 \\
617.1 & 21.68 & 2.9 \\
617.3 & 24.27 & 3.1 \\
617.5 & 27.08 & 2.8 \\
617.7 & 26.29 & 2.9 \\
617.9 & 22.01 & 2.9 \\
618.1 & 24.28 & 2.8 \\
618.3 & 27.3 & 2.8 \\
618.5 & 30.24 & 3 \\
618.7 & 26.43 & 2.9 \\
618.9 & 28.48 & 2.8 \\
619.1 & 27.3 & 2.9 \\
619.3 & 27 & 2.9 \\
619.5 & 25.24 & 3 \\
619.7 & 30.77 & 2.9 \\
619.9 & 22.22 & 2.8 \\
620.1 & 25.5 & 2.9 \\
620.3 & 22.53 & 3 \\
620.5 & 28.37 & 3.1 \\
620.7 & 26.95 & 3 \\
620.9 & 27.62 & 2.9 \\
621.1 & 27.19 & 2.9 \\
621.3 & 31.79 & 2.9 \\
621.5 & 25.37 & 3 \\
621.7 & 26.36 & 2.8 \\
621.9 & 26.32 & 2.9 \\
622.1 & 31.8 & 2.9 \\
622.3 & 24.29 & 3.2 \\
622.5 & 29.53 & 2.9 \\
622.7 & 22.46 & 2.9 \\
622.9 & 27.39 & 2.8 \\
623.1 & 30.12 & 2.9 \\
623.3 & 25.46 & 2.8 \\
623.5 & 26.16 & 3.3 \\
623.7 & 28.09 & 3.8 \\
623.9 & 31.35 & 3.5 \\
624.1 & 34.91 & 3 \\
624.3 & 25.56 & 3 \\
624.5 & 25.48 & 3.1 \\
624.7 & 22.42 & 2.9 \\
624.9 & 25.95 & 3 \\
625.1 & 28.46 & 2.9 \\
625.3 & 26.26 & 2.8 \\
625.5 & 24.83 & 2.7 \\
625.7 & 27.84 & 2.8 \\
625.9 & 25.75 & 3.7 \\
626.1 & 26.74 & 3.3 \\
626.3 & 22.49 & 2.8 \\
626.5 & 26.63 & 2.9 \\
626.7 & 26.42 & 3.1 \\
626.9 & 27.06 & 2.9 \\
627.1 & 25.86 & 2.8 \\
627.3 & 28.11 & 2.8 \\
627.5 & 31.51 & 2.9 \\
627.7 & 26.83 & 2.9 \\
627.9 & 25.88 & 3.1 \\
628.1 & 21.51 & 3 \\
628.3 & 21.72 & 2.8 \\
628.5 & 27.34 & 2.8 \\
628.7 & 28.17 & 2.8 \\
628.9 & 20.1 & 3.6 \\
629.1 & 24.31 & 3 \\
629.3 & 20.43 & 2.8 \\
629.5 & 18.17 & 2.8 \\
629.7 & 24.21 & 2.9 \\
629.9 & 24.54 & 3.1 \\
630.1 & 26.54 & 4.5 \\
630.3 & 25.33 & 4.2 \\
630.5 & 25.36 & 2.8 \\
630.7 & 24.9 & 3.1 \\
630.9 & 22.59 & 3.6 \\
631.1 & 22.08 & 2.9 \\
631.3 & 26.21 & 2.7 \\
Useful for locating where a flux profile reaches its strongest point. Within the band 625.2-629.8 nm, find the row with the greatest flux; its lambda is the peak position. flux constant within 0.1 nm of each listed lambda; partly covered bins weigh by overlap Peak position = 627.5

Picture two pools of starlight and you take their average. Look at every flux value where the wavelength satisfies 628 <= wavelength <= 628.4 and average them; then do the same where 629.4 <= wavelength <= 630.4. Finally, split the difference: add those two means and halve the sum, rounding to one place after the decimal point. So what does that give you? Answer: 22.7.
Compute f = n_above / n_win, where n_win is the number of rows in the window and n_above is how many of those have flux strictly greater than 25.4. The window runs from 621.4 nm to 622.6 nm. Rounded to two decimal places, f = 0.67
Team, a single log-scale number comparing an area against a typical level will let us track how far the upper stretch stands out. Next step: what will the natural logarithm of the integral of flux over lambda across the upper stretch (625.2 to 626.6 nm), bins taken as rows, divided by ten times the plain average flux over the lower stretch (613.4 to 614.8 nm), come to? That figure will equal -1.991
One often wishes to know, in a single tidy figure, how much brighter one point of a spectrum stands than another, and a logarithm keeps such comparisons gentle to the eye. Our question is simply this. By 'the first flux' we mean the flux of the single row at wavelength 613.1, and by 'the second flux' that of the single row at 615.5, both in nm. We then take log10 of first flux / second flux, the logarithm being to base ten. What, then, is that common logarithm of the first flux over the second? -0.14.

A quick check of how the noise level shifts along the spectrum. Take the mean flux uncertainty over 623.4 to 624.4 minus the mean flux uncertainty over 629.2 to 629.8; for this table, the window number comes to 0.49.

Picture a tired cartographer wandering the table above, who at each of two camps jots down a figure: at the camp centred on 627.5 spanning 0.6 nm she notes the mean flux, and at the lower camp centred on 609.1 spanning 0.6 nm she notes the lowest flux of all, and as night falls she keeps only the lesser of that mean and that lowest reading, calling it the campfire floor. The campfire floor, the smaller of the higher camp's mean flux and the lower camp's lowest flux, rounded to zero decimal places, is 24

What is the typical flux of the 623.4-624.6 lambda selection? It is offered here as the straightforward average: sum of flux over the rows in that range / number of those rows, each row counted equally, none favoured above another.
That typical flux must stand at 28.6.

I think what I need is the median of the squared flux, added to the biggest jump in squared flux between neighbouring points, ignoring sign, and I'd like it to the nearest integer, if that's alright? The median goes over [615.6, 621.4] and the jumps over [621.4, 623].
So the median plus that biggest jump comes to 1148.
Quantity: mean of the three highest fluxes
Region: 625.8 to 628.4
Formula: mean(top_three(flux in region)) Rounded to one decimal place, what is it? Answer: 28.9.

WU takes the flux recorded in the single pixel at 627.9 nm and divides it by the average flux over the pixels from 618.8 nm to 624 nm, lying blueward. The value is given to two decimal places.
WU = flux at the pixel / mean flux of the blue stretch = 0.95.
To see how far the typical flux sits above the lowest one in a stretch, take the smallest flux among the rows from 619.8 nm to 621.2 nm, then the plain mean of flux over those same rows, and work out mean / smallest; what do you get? 1.160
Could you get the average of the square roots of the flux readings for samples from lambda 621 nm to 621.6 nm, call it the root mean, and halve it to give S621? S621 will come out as 2.65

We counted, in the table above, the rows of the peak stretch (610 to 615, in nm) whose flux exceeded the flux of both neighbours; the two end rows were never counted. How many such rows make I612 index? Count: 7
